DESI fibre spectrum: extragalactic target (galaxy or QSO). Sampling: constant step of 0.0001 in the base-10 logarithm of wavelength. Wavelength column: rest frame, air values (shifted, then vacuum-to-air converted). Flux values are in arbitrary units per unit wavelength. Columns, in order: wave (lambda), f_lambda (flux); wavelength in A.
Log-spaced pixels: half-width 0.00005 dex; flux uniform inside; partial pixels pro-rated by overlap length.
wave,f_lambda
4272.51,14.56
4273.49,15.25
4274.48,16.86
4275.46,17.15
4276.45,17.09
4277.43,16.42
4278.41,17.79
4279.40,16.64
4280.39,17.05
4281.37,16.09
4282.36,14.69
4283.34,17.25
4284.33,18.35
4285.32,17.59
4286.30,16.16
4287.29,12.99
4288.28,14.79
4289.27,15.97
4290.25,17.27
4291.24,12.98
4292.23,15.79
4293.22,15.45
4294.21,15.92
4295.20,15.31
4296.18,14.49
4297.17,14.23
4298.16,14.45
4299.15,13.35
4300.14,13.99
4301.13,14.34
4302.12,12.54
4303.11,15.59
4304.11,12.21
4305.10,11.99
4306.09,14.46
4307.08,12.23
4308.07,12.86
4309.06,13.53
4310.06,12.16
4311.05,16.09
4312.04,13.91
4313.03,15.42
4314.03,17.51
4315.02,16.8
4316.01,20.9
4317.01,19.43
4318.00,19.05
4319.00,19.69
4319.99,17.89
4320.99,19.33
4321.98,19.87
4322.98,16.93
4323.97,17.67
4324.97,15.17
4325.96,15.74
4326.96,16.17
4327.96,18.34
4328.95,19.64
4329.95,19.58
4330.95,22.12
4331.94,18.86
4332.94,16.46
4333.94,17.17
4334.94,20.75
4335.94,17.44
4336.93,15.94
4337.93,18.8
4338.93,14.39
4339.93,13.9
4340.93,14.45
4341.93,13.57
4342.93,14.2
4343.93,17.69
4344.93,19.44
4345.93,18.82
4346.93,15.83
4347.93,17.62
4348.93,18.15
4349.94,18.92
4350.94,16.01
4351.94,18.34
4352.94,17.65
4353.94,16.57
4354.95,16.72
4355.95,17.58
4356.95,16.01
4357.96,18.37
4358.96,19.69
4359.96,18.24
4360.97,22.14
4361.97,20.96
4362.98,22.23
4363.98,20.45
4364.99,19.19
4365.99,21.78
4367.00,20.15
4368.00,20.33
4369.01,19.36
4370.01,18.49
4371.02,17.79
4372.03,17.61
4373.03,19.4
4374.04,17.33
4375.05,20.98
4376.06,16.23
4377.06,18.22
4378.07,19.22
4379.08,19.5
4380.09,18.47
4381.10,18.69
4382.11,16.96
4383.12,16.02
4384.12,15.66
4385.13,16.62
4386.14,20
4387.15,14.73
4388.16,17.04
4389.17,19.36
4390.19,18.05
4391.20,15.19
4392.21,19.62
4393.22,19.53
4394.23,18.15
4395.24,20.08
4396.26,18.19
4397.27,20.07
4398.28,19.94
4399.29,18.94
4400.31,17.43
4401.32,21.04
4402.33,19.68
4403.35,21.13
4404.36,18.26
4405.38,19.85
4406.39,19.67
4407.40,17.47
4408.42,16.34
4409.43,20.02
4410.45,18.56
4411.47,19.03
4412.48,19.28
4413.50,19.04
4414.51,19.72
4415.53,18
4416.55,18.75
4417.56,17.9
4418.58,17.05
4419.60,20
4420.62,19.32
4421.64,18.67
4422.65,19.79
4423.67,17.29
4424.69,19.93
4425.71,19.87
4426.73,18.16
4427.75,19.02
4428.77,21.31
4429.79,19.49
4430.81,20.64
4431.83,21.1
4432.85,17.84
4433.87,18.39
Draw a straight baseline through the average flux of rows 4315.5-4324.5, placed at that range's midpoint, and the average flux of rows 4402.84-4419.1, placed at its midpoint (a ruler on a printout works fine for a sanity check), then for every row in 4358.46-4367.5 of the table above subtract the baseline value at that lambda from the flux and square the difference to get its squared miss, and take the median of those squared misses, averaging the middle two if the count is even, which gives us 2.5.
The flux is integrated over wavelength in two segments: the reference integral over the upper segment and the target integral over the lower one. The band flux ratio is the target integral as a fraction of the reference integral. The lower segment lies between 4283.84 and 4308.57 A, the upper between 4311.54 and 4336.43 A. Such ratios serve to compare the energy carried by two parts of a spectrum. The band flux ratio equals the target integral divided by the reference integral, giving 0.80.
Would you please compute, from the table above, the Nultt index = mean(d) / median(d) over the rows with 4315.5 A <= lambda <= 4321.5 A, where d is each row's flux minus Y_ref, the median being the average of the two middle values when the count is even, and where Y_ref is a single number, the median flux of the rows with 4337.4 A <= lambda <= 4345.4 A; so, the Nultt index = 1.00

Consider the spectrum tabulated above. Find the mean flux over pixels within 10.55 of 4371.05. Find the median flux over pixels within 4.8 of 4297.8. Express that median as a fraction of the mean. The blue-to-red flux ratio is 0.74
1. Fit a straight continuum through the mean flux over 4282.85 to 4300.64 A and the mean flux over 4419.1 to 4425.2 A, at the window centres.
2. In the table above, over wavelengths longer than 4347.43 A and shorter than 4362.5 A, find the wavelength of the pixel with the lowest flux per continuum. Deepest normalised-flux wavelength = 4356.95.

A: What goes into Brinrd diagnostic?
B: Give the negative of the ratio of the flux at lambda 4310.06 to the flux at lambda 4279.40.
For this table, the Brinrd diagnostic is -0.73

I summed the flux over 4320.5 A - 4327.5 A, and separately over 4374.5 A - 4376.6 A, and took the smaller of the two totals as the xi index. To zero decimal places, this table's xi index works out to 37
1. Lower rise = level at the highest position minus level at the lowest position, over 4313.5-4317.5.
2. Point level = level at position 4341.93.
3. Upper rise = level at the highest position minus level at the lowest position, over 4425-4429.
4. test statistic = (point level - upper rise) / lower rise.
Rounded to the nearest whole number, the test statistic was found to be 6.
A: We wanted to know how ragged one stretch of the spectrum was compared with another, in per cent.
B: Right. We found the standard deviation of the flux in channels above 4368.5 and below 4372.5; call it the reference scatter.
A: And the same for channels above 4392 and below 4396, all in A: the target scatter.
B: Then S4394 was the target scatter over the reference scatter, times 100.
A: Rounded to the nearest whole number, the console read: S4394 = 105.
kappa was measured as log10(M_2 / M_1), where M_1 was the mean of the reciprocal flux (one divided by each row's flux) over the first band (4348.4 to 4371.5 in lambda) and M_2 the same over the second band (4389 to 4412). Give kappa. -0.002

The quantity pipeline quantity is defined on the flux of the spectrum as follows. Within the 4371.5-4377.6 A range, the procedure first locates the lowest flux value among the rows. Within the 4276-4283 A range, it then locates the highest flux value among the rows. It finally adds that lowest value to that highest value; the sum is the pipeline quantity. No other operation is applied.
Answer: 34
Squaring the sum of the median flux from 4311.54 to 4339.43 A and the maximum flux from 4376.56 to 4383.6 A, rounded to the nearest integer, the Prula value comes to 1390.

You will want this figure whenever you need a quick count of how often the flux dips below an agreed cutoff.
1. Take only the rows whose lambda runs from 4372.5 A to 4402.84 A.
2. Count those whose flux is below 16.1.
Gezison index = 4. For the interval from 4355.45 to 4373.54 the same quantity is 1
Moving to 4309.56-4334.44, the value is 6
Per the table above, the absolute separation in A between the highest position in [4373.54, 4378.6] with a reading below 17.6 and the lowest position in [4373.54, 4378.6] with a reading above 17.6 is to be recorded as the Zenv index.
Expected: 1.0 A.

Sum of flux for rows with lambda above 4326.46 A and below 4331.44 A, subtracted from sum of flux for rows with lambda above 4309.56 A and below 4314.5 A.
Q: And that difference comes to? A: -21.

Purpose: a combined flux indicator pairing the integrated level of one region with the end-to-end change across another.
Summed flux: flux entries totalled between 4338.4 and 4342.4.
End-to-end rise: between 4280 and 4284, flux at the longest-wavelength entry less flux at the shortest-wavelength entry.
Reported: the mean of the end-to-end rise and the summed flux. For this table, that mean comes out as 28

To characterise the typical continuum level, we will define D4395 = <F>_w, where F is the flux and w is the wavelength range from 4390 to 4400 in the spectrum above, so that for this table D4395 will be 18.8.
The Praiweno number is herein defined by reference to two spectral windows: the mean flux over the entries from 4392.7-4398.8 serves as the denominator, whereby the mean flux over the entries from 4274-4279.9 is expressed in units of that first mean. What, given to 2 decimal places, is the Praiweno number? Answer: 0.88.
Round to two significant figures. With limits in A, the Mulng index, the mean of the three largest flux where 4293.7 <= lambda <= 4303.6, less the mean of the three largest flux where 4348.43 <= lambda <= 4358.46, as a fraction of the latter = -0.16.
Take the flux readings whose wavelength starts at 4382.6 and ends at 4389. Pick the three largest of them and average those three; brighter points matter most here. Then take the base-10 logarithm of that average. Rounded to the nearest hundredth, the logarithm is 1.25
